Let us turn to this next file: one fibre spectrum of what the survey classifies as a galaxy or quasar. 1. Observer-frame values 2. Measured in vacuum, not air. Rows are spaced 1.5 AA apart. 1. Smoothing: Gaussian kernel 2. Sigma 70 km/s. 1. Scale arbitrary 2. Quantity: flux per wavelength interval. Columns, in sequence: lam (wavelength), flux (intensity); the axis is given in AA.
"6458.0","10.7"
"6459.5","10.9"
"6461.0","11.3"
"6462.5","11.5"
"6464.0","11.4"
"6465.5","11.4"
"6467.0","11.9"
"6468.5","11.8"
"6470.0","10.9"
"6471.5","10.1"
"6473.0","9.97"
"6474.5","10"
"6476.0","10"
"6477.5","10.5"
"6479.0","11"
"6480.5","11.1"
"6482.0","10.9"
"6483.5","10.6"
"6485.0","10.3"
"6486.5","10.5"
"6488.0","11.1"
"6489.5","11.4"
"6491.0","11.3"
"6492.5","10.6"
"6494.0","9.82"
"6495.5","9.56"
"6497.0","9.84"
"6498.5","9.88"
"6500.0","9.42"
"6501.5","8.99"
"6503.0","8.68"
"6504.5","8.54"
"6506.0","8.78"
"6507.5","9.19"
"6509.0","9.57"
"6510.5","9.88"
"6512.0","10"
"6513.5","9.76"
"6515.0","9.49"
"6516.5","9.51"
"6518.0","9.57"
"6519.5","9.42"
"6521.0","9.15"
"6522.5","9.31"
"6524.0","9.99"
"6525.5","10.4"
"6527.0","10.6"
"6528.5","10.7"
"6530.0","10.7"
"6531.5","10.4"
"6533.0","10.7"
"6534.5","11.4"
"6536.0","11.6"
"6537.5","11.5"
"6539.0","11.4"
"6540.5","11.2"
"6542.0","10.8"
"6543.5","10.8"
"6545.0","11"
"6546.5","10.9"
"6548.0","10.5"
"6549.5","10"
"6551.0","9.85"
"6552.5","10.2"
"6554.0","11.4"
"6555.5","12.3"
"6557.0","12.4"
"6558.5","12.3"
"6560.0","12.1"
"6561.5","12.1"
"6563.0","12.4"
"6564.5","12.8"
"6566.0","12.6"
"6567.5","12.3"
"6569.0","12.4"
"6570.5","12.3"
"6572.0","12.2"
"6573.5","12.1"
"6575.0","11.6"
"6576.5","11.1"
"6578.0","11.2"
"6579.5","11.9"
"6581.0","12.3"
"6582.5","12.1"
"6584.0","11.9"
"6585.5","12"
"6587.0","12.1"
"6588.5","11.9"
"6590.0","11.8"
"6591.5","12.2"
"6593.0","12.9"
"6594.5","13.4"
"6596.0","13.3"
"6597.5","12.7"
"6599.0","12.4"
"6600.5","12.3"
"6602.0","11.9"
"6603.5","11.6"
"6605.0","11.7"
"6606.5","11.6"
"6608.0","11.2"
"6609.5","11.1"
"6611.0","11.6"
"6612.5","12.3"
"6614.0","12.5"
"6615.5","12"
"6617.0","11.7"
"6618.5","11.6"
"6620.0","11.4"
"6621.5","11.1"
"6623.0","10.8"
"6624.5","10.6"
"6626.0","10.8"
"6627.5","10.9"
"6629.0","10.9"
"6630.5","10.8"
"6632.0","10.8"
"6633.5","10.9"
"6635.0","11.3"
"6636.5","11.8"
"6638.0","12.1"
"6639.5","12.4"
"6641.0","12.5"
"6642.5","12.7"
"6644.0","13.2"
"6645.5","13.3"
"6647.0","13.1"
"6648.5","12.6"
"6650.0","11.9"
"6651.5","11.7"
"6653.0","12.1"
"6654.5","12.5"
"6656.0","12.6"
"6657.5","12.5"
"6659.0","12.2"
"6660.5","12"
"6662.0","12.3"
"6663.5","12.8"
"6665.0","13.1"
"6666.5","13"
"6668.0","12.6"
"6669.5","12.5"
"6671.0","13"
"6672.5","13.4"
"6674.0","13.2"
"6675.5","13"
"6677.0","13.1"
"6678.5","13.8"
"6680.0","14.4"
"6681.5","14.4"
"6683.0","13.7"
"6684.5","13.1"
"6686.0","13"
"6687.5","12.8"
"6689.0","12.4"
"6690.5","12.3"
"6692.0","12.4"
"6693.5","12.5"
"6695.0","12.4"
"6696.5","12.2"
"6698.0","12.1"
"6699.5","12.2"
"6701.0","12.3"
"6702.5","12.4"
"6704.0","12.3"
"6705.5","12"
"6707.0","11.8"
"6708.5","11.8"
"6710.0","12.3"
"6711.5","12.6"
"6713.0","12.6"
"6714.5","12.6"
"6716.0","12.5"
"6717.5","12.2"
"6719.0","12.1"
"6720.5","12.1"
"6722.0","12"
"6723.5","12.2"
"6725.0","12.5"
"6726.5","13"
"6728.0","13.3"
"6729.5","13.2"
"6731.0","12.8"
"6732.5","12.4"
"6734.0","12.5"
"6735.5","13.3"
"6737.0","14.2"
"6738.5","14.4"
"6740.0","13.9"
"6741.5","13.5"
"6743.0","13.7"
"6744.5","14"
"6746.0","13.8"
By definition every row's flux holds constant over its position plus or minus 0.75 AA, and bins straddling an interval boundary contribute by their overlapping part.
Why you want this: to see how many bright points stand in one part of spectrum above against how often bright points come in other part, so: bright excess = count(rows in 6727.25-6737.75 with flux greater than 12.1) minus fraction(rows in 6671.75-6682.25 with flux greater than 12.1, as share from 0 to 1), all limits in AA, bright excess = 6.0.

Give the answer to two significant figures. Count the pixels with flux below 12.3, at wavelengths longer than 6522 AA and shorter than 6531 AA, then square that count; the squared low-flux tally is 36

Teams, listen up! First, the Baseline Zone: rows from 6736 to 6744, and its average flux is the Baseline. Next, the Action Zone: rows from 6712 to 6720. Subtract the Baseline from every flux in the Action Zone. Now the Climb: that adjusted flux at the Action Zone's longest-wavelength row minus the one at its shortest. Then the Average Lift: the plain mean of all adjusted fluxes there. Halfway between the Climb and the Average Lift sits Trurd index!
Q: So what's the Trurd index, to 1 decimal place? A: -1.0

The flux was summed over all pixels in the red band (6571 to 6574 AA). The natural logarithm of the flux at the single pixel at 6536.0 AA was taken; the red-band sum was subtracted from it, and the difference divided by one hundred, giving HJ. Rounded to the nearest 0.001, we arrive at -0.218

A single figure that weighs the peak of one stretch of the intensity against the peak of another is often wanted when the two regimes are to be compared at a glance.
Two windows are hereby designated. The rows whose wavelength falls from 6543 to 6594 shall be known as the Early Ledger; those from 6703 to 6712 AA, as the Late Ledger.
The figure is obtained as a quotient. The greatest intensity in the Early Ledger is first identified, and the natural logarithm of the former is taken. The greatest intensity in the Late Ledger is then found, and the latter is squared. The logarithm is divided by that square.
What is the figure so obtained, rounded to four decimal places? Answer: 0.0161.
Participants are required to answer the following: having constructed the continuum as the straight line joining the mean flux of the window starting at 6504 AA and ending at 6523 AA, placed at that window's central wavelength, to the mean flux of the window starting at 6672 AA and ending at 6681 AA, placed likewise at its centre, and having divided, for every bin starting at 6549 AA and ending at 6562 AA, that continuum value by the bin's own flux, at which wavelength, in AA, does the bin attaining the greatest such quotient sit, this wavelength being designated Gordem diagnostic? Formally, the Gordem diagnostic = 6551.0 AA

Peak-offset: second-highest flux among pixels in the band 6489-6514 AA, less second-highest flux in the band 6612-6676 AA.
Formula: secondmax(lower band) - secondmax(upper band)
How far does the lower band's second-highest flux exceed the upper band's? -2.0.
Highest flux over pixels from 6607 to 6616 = 12.5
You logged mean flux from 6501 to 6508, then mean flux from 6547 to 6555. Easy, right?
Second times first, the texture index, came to 92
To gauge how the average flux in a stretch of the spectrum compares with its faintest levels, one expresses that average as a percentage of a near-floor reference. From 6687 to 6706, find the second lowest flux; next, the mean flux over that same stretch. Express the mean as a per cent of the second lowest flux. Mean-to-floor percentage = 102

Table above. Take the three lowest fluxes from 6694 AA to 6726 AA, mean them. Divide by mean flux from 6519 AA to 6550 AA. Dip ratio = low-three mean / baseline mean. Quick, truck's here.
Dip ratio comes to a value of 1.12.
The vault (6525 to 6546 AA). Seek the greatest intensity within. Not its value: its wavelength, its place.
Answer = 6536.0 AA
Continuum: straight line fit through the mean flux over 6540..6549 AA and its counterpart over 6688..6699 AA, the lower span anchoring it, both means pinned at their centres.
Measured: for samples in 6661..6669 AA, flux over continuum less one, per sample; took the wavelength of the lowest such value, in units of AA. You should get 6662.0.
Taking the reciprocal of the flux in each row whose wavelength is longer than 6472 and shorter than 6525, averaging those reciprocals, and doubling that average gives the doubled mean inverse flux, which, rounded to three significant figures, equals 0.202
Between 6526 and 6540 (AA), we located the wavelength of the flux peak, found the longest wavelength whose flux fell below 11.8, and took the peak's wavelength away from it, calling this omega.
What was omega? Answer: 3.0 AA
